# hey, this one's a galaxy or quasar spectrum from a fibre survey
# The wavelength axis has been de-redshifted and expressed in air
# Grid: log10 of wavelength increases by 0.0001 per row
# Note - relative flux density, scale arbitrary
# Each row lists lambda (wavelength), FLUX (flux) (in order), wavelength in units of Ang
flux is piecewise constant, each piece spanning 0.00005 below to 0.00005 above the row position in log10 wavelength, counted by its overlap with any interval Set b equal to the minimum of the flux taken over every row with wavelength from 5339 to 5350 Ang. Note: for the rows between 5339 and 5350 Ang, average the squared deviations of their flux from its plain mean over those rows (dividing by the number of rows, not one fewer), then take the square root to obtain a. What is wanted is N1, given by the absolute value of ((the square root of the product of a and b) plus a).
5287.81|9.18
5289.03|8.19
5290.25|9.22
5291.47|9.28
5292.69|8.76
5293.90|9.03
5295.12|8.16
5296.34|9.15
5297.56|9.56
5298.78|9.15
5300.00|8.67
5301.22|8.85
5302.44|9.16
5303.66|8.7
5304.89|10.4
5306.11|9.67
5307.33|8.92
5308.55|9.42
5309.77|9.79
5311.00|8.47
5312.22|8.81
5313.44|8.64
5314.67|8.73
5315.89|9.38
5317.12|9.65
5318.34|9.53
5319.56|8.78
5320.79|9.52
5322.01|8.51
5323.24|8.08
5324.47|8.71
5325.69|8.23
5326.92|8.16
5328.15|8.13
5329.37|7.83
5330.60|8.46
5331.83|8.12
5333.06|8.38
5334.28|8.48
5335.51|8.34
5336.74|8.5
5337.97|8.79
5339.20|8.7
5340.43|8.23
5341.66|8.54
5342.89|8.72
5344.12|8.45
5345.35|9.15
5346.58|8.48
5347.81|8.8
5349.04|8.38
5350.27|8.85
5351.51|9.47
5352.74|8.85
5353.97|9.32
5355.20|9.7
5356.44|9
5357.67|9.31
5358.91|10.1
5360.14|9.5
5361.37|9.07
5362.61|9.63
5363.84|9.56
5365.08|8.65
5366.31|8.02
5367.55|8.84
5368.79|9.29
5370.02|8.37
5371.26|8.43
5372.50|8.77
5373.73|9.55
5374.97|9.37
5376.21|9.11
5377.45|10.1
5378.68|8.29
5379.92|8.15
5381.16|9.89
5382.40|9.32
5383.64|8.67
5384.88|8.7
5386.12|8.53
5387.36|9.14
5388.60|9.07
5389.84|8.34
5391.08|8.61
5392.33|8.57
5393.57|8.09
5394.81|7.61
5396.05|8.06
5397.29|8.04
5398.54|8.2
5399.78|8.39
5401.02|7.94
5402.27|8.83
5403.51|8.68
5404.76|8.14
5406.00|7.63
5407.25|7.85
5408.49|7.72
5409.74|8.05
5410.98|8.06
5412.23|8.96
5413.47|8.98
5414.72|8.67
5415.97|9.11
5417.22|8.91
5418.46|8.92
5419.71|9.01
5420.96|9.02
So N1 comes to 1.7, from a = 0.26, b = 8.23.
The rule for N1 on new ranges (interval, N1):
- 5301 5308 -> 2.8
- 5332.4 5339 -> 1.3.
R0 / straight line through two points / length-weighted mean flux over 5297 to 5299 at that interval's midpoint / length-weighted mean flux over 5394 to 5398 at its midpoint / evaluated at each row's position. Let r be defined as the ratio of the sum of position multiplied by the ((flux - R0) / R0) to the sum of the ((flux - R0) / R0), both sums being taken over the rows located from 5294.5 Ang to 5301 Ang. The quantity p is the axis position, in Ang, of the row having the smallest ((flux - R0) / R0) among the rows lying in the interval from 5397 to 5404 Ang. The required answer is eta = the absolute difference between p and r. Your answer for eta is 104.1 Ang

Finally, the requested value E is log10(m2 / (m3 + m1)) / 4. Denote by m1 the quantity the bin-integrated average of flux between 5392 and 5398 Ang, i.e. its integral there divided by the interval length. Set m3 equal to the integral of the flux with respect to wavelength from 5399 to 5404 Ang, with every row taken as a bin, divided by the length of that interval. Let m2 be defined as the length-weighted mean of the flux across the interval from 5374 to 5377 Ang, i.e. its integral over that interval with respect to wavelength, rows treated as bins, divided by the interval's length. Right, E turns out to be -0.0623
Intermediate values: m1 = 8.1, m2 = 9.30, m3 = 8.45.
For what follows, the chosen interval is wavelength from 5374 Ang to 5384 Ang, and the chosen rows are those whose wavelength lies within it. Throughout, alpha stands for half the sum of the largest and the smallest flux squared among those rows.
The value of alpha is 84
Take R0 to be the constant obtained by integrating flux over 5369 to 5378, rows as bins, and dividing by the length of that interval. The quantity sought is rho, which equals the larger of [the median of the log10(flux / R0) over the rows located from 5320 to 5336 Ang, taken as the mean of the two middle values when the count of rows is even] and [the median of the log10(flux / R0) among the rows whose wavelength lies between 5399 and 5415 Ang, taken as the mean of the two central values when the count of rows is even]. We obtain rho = -0.038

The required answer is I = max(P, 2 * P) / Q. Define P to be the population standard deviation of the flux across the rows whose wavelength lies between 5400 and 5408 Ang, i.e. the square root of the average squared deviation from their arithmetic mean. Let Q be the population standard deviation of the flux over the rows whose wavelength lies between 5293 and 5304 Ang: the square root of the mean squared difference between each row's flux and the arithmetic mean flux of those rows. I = 2.32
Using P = 0.436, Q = 0.38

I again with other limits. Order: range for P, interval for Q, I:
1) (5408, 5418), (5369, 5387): 1.68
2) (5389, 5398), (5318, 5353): 1.54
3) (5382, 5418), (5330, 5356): 2.38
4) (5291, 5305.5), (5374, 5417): 1.76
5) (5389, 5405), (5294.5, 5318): 1.24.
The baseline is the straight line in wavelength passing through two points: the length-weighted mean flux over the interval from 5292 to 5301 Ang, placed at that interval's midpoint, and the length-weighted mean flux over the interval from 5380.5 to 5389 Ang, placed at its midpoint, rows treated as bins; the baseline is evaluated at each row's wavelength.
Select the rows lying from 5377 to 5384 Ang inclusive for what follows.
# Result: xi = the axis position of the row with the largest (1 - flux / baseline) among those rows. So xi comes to 5379.92 Ang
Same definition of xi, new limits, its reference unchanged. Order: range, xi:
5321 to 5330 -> 5329.37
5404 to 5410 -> 5406.00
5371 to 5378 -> 5371.26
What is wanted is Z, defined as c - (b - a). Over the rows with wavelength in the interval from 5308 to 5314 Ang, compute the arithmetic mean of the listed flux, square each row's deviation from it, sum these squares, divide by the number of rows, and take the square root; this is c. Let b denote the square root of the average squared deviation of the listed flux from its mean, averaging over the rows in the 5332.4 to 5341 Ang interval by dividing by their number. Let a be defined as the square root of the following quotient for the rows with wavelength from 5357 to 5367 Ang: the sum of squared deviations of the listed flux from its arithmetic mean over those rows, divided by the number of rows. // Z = 0.9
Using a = 0.61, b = 0.2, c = 0.50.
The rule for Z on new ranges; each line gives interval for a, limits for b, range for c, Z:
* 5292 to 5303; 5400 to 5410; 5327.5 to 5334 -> 0.2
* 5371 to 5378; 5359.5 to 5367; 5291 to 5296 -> 0.4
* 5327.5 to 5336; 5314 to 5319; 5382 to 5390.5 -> 0.2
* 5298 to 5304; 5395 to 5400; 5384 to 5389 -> 0.3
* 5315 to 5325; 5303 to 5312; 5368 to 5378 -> 0.5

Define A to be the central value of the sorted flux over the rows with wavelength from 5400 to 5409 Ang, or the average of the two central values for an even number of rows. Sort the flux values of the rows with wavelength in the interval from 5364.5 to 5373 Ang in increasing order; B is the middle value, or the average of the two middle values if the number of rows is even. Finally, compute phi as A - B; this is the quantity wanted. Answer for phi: -0.7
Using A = 7.9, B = 8.65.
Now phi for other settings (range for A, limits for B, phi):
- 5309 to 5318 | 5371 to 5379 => -0.3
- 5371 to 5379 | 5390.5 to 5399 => 1.0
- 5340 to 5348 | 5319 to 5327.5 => 0.0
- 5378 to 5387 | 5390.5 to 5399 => 0.6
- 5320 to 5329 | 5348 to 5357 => -0.8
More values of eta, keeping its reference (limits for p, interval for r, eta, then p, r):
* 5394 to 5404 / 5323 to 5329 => 69.0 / 5394.81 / 5325.8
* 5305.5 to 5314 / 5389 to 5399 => 81.9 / 5311.00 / 5392.9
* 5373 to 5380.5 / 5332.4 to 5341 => 43.7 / 5379.92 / 5336.2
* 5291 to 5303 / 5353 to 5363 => 63.4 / 5295.12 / 5358.5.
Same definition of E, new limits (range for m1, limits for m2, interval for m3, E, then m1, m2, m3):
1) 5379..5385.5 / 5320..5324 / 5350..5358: -0.0799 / 8.9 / 8.69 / 9.22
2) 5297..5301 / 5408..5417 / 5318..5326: -0.0802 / 9.1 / 8.53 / 8.76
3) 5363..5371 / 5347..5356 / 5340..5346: -0.0713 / 8.8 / 9.04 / 8.63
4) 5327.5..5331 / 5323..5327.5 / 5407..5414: -0.0739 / 8.1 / 8.31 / 8.29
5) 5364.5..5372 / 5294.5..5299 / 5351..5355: -0.0746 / 8.6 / 8.99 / 9.28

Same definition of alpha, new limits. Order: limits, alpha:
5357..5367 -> 83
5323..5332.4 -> 69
